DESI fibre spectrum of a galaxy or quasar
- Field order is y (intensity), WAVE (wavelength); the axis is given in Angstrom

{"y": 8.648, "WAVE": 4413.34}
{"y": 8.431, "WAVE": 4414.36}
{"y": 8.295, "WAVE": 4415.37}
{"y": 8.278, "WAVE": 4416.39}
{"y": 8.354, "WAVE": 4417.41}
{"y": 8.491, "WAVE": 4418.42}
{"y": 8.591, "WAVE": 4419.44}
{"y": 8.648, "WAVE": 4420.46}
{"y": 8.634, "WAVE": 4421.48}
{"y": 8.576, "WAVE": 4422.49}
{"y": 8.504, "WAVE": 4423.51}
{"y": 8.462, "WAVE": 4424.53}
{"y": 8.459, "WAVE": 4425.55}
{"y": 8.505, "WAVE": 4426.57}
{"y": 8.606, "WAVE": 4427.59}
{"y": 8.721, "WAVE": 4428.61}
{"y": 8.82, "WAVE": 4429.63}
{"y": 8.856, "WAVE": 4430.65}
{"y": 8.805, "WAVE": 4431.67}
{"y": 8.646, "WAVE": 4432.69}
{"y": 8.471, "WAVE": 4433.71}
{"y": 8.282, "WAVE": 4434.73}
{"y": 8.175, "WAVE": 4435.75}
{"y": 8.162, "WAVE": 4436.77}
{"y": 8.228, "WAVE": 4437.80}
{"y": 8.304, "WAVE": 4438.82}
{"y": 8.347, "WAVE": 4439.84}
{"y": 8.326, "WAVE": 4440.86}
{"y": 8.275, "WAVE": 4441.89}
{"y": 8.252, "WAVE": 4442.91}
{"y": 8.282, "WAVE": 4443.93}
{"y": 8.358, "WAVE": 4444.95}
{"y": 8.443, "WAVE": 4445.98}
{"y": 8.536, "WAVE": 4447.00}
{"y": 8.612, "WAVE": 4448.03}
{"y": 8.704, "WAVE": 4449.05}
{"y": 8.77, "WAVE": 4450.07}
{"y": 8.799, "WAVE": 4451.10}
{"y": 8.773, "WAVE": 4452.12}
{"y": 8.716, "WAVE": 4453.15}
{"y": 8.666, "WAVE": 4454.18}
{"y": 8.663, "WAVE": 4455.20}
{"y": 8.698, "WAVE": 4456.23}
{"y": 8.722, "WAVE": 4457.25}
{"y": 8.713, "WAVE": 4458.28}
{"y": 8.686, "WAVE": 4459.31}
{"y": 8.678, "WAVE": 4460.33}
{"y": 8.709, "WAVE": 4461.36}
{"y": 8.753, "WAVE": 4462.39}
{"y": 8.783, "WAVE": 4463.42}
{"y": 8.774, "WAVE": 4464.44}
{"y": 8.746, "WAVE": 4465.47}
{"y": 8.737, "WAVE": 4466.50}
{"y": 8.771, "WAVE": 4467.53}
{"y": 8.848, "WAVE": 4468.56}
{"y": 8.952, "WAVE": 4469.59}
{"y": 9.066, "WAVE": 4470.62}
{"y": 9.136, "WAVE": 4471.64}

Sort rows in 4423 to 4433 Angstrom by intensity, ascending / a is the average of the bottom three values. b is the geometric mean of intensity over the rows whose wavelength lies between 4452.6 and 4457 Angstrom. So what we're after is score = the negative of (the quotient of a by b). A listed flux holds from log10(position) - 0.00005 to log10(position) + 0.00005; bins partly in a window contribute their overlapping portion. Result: -0.98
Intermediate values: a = 8.5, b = 8.69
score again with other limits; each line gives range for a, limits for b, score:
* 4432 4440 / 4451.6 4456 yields -0.94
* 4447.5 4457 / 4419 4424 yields -1.01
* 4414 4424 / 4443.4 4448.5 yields -0.98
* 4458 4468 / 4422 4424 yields -1.02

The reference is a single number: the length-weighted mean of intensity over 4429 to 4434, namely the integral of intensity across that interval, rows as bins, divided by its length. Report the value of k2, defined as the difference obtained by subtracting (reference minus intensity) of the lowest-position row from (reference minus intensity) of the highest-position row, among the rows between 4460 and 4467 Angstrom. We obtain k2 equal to -0.059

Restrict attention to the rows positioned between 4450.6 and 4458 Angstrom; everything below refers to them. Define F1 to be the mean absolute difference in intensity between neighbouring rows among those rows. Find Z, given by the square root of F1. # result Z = 0.18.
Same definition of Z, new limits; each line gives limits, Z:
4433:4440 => 0.29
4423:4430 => 0.26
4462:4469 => 0.18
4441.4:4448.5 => 0.25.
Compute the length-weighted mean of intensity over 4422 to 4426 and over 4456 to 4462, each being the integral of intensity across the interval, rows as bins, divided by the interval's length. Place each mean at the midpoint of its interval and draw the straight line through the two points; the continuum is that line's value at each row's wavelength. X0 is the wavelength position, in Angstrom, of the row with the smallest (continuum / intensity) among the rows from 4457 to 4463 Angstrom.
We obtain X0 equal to 4457.25 Angstrom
